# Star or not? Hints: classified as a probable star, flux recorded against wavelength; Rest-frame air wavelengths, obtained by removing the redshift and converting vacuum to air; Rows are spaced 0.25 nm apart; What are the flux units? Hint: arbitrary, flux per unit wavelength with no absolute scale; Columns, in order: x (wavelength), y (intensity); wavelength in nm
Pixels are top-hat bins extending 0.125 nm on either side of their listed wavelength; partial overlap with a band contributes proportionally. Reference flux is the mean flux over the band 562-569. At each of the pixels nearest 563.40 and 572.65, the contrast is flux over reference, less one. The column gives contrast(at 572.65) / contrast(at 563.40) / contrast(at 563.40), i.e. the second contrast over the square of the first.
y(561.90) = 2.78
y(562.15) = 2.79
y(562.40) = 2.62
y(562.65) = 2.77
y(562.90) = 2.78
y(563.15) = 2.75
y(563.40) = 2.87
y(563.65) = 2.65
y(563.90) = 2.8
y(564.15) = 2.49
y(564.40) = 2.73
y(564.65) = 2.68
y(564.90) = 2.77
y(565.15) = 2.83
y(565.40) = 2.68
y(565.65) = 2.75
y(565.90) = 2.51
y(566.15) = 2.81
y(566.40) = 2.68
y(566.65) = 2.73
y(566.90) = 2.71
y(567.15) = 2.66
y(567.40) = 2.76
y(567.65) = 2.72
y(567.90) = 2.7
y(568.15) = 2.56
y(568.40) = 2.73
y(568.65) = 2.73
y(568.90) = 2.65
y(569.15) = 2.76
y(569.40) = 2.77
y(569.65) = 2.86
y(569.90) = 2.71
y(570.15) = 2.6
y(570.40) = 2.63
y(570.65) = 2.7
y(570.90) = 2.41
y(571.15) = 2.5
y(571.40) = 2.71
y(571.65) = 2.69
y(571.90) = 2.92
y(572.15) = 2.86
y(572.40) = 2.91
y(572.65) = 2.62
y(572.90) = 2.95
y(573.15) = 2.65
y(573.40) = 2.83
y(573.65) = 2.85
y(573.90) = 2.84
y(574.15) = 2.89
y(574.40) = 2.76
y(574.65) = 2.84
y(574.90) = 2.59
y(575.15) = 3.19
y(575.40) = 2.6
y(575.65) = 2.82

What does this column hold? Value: -10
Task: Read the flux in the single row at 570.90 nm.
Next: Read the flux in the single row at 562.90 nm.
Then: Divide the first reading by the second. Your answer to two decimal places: 0.87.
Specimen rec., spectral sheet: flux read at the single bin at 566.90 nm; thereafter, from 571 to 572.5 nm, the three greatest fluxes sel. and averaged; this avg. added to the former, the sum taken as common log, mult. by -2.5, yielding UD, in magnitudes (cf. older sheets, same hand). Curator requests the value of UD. -1.872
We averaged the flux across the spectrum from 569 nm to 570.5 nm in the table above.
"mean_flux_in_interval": 2.722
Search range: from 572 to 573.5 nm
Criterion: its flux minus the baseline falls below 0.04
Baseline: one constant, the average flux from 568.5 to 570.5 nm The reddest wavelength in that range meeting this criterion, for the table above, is 573.15 nm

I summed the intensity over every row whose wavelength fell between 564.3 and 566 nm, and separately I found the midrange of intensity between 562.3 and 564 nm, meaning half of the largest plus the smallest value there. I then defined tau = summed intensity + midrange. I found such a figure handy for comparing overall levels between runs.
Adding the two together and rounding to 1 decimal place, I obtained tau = 21.7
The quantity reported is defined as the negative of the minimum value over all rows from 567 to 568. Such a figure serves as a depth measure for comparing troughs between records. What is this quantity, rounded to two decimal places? -2.66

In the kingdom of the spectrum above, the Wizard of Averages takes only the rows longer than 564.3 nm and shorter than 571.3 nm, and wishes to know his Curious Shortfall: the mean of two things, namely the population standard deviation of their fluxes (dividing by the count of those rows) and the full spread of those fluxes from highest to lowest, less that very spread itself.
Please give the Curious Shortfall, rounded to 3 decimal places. -0.175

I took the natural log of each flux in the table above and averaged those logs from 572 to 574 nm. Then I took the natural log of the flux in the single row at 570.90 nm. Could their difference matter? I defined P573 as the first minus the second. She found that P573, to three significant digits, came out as 0.154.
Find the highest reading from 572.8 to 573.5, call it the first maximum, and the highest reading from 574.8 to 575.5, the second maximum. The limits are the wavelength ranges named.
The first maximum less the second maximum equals -0.24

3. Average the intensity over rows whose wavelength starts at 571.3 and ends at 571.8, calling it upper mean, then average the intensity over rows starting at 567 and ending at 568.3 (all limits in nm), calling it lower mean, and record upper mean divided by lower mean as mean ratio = 1.01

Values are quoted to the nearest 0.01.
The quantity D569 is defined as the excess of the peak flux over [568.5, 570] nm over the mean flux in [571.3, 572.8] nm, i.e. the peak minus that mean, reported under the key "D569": 0.07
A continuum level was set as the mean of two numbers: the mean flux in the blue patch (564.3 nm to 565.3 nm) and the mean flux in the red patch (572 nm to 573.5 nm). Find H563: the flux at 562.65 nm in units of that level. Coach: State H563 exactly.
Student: 1.00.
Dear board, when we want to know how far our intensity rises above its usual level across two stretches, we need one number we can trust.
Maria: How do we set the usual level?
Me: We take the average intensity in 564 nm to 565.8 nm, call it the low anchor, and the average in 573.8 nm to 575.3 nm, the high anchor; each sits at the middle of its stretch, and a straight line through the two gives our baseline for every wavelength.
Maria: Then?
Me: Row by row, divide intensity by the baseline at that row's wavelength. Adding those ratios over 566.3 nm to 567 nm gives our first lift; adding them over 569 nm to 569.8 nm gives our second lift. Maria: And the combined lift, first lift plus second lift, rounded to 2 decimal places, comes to 6.00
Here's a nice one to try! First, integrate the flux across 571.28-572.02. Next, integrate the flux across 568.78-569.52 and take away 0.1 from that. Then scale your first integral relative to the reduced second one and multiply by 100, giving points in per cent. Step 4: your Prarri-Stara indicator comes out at 107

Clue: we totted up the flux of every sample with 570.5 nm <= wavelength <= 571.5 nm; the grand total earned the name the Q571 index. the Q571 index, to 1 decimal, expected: 10.3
